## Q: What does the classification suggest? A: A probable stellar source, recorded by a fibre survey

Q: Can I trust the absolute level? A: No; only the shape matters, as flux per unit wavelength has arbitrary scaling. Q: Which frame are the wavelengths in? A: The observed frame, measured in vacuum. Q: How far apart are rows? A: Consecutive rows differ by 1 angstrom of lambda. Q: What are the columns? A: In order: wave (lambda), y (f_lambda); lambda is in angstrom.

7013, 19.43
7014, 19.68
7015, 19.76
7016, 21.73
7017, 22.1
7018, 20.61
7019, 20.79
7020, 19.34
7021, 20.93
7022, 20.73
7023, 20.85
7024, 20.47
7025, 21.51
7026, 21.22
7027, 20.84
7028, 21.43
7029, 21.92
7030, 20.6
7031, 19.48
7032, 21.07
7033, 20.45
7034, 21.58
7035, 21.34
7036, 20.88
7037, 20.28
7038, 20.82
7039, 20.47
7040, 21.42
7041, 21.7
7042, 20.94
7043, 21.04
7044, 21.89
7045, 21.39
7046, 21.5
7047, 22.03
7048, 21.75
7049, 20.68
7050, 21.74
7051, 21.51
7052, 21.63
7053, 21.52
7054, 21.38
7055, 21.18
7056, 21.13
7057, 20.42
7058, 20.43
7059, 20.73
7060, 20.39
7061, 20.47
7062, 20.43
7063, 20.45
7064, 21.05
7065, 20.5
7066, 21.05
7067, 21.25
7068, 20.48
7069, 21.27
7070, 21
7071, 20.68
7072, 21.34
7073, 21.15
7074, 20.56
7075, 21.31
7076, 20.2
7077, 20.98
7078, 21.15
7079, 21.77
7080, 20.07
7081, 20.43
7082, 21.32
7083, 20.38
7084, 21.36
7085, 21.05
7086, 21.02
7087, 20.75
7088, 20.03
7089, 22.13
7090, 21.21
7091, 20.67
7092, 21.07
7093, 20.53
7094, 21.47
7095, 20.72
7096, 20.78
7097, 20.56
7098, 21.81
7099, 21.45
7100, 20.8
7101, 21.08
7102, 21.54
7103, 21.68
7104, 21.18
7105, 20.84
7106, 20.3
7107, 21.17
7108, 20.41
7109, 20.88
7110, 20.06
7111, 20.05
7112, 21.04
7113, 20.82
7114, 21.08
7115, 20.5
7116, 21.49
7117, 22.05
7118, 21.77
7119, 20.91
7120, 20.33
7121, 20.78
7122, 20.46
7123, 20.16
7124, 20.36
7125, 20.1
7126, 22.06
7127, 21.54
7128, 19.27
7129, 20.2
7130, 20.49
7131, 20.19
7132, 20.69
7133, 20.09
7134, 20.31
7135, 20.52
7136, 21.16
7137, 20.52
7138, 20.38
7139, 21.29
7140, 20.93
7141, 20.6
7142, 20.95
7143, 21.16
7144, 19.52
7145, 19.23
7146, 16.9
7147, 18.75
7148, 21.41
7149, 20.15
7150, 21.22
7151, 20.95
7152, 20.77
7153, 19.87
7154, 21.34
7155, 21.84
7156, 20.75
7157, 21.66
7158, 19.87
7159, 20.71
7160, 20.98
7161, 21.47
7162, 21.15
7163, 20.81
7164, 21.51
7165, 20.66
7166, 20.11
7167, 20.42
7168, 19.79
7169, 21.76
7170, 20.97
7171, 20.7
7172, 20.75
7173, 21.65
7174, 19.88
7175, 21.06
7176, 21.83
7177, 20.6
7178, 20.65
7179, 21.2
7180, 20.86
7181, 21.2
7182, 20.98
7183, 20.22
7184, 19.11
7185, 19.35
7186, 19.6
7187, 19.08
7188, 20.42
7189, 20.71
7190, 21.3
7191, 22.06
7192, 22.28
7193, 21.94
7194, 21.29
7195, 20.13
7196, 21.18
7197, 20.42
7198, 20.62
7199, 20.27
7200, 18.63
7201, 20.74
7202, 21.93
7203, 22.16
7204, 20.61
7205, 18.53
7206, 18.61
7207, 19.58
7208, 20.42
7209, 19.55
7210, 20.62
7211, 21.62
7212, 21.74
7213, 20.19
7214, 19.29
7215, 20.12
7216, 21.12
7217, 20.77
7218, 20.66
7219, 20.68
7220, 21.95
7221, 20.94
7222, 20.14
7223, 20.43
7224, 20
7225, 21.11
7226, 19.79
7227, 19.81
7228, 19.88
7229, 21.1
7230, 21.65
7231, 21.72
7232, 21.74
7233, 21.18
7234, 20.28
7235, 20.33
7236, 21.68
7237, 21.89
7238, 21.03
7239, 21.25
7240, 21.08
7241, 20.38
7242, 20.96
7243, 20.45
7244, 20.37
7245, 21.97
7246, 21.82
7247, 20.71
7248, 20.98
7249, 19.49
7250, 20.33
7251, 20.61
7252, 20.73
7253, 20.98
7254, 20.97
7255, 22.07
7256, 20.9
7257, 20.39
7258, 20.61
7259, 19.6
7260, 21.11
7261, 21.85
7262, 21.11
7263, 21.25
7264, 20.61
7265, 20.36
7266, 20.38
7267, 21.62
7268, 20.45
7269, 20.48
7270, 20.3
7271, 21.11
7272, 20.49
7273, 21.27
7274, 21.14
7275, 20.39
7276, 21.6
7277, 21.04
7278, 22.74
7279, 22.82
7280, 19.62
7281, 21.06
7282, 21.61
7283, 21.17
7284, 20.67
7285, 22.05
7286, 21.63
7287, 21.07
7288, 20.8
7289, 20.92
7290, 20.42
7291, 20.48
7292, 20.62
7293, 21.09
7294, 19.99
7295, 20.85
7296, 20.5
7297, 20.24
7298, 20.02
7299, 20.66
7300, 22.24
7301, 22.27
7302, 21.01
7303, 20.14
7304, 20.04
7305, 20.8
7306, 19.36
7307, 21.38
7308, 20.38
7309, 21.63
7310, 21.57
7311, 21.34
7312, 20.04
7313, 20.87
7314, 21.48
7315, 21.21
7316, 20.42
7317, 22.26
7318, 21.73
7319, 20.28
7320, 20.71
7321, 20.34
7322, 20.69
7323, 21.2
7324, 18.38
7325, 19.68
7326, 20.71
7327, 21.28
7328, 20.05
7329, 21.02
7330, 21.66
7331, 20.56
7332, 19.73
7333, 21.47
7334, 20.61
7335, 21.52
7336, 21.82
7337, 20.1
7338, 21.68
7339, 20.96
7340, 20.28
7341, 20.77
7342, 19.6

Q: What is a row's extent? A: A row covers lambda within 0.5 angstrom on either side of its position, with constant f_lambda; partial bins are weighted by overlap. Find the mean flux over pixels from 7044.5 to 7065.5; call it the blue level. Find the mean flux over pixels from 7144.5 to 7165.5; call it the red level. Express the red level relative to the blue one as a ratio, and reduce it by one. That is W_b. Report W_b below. -0.023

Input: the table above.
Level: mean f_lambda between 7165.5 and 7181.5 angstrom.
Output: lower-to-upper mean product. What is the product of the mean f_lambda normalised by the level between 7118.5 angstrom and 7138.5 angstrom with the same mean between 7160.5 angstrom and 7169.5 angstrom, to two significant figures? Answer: 0.99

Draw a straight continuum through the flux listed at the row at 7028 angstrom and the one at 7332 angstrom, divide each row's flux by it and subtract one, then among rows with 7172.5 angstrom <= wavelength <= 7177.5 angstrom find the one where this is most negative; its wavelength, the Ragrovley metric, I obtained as 7174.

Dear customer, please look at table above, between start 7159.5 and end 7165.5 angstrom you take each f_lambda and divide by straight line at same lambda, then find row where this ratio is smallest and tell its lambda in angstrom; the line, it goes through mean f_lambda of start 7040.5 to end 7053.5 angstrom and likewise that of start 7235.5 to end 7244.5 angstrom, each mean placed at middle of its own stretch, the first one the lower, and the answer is 7165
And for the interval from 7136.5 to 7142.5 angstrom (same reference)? 7138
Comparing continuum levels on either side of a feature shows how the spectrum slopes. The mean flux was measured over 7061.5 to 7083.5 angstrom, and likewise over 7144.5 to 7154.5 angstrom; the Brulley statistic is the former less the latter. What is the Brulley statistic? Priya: 0.8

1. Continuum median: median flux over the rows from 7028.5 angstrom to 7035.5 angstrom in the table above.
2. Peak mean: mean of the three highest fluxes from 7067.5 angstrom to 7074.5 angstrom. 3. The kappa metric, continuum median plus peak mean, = 42.3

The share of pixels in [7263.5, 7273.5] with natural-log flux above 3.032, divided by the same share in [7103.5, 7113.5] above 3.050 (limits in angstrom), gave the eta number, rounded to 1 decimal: 1.5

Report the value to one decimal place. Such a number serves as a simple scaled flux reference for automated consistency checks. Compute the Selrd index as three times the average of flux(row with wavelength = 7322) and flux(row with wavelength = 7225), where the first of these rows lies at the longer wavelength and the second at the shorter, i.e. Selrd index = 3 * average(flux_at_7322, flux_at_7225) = 62.7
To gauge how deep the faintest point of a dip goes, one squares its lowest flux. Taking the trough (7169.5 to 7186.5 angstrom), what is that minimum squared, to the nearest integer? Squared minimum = 365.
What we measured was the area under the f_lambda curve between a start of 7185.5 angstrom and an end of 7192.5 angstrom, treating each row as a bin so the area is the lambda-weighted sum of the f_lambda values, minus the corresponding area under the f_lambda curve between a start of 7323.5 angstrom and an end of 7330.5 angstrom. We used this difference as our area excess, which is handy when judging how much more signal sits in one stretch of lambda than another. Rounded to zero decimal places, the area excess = 3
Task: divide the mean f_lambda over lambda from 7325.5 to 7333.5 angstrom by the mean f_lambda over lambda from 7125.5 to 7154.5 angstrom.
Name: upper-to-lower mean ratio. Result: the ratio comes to 1.02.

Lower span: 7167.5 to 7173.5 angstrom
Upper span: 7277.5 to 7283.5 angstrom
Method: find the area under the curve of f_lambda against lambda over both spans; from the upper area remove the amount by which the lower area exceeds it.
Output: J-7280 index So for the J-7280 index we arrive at 132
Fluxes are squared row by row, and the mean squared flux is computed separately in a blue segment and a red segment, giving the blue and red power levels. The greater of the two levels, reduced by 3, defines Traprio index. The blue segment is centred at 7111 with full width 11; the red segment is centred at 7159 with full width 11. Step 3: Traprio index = 442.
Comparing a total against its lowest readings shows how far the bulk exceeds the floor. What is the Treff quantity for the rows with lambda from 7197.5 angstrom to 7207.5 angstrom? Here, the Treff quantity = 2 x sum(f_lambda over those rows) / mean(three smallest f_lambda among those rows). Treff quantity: 21.7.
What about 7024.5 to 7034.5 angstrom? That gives 20.8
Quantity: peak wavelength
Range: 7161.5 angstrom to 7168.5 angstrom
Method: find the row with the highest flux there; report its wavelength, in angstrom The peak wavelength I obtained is 7164 angstrom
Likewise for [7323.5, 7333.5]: 7330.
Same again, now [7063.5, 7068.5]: 7067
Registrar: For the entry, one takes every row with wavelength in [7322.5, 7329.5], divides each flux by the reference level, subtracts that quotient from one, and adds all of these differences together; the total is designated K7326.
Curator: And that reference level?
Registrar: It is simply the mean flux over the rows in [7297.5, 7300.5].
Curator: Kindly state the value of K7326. 0.21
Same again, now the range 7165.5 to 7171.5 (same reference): 0.10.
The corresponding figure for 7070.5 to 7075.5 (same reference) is -0.01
